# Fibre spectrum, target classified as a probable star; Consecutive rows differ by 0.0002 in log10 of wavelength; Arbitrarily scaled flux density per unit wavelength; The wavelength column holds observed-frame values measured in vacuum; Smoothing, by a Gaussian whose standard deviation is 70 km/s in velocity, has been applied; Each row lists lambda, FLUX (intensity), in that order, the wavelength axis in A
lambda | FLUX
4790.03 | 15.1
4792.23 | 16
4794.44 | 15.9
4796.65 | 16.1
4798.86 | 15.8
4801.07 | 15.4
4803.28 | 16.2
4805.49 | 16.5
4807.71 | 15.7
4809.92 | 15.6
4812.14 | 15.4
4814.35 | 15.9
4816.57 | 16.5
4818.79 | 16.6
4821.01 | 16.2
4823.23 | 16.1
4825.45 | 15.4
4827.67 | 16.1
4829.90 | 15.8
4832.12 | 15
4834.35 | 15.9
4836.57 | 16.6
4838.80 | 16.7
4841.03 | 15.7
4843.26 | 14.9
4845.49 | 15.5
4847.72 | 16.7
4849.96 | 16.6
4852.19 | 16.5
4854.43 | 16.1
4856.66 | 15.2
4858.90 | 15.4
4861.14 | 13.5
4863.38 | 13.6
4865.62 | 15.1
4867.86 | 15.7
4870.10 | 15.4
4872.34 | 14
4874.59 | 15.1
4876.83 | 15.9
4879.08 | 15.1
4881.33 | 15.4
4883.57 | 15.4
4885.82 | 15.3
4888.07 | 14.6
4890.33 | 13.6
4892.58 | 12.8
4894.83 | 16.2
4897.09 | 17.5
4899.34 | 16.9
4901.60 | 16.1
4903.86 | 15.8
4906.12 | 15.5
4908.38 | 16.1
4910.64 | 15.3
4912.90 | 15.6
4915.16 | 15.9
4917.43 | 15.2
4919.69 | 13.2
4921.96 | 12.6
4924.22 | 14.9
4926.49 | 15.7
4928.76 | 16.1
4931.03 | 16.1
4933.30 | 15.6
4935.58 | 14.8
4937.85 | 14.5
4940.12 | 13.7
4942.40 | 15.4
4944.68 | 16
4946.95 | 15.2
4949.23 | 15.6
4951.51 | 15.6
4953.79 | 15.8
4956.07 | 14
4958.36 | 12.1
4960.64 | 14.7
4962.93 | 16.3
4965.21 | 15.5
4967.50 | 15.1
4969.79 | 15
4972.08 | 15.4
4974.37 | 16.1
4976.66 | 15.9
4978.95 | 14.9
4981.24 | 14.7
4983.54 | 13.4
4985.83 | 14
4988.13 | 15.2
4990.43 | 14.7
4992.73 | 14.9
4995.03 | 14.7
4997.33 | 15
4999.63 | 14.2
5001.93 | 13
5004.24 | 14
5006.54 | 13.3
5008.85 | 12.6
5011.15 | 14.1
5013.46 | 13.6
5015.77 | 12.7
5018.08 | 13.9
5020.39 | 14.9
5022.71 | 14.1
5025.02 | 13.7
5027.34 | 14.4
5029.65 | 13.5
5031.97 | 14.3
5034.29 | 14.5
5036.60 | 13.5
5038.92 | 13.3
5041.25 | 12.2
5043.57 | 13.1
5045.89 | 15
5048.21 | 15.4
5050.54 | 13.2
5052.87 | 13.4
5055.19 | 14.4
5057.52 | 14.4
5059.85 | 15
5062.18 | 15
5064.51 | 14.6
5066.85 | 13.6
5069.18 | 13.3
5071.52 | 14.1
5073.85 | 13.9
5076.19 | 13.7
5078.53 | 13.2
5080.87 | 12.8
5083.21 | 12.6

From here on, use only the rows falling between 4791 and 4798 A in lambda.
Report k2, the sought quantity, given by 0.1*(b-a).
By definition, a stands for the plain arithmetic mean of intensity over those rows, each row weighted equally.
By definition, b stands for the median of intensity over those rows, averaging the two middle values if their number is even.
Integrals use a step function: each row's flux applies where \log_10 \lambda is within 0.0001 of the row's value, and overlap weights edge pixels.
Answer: 0.000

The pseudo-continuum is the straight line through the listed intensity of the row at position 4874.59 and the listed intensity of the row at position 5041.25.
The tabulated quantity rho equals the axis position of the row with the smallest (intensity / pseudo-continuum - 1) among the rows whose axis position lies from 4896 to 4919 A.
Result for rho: 4910.64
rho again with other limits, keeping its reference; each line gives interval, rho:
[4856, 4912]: 4892.58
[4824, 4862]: 4861.14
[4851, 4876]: 4861.14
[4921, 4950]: 4921.96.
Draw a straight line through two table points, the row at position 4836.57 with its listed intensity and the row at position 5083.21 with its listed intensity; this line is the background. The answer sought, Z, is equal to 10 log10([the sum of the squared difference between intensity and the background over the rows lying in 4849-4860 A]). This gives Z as 3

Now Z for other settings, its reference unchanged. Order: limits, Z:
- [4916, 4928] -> 11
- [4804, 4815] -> 9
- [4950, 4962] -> 9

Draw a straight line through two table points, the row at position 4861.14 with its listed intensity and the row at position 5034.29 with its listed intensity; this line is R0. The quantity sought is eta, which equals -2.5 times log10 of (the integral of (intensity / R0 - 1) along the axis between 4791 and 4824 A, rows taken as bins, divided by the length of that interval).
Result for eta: 1.68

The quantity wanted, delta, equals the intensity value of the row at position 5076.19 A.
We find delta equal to 13.7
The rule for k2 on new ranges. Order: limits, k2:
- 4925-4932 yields 0.013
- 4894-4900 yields 0.003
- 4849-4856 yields 0.010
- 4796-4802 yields 0.003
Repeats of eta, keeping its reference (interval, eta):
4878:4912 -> 2.24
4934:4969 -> 2.93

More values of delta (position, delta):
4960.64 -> 14.7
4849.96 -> 16.6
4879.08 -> 15.1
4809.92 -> 15.6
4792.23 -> 16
